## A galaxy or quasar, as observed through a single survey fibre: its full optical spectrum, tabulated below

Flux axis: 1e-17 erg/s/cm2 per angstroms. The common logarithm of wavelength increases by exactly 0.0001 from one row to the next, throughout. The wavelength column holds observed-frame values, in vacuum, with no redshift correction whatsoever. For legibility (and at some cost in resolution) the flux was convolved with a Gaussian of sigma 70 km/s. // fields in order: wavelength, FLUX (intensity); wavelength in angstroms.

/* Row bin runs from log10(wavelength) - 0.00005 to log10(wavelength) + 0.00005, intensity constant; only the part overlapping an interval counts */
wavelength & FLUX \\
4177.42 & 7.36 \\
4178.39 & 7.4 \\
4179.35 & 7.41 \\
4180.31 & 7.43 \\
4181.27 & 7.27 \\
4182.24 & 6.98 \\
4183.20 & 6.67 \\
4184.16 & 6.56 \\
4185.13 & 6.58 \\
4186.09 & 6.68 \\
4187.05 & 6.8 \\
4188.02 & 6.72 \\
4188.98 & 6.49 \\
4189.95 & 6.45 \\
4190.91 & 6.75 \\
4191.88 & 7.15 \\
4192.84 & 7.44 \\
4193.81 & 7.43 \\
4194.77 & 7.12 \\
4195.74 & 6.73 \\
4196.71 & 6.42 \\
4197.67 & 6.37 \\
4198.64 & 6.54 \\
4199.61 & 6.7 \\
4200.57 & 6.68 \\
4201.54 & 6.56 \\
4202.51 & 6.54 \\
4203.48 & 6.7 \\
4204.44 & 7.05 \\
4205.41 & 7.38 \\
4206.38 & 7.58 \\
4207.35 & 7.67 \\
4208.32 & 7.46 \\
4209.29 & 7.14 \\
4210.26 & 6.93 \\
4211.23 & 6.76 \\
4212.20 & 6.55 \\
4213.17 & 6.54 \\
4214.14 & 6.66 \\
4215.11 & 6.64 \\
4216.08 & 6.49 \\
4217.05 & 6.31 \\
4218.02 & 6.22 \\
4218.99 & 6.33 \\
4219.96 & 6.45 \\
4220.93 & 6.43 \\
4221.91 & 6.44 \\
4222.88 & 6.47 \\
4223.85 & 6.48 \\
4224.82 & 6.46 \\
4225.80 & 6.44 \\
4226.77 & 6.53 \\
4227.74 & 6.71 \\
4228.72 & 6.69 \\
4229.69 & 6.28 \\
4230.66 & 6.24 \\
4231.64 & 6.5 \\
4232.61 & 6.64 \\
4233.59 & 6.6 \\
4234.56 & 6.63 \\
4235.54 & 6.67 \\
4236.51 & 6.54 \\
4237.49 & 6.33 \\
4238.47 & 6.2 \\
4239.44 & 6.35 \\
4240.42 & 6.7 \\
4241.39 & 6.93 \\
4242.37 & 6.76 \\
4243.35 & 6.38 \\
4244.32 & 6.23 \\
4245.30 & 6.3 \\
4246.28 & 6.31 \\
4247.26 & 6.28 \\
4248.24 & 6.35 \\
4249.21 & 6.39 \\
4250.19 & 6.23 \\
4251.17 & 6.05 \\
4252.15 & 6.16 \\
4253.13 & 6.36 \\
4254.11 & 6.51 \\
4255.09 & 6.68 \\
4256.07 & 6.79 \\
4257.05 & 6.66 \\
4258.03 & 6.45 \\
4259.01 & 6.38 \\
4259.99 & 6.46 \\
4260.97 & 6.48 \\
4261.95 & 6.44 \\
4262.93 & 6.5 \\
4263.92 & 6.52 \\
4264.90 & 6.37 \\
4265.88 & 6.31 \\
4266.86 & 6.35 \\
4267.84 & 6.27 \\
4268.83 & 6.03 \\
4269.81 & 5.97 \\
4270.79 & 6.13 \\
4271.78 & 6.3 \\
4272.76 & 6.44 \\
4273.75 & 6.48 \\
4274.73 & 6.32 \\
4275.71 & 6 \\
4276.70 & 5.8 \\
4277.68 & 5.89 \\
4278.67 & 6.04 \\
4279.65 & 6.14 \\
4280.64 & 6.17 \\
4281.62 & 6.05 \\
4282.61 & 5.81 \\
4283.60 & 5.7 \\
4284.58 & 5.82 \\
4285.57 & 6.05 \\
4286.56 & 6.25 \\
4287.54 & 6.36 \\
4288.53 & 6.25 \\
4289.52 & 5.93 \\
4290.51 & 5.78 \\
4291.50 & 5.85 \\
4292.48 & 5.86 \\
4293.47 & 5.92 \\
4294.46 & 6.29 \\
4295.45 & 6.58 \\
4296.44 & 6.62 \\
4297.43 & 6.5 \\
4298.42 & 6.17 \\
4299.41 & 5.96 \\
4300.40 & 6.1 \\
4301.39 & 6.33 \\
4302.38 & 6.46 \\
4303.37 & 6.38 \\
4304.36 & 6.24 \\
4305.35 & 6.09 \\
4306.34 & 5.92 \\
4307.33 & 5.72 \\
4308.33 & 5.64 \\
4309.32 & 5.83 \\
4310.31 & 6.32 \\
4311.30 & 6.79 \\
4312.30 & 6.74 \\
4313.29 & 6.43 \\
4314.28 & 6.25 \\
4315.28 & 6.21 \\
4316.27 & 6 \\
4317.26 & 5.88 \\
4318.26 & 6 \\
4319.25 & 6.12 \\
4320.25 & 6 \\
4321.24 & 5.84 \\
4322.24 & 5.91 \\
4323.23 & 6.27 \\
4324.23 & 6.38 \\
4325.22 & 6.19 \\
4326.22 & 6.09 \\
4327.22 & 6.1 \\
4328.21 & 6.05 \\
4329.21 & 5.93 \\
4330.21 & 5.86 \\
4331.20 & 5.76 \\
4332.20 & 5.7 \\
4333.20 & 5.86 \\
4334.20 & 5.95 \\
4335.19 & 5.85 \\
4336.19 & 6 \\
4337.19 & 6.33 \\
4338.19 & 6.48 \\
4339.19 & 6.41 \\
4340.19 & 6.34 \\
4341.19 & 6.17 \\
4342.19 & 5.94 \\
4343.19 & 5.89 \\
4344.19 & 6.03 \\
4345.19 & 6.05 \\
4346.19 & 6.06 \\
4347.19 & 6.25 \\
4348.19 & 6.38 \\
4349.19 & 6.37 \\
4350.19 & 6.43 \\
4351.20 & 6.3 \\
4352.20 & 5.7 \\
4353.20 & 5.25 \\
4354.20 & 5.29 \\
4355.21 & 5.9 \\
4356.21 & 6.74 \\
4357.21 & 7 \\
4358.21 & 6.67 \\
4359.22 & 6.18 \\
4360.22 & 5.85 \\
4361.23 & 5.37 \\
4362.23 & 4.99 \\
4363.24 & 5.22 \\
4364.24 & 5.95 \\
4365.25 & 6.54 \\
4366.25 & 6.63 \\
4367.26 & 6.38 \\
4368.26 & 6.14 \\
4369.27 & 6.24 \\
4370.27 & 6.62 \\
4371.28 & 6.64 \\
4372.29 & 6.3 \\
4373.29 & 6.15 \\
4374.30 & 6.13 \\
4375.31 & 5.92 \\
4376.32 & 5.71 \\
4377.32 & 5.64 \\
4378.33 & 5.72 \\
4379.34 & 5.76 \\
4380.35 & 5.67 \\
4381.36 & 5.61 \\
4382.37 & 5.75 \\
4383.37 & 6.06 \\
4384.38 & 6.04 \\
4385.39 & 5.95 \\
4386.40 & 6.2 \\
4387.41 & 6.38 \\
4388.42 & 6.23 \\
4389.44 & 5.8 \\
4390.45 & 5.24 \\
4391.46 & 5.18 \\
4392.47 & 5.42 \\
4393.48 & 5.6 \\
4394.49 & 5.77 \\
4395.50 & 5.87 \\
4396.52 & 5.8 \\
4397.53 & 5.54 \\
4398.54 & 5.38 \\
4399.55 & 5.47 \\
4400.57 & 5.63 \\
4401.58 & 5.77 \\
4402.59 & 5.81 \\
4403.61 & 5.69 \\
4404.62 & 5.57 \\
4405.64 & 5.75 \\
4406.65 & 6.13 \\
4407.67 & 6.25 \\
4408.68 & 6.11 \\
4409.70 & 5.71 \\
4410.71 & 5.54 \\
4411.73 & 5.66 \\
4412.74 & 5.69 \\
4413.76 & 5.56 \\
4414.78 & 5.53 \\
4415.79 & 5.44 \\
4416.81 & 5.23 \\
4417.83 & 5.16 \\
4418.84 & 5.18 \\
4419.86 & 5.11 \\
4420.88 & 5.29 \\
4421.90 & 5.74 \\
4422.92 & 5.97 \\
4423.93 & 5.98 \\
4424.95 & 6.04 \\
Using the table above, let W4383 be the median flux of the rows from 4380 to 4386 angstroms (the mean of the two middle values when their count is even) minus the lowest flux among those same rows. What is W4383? 0.24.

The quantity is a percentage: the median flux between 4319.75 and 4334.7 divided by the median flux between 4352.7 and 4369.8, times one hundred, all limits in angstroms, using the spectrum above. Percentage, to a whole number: 97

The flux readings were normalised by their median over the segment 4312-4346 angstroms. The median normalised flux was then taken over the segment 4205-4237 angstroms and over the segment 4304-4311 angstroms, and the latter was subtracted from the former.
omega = 0.103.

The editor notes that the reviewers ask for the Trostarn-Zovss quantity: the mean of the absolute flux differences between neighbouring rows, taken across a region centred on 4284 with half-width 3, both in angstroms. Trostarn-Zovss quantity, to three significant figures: 0.180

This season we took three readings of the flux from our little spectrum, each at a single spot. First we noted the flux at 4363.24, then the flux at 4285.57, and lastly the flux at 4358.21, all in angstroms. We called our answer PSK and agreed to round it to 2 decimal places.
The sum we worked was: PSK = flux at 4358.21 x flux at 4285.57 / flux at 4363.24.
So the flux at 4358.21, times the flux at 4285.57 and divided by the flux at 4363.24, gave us 7.73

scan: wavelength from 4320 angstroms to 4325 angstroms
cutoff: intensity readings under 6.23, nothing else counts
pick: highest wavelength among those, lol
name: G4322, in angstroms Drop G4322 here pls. 4322.24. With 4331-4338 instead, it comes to 4336.19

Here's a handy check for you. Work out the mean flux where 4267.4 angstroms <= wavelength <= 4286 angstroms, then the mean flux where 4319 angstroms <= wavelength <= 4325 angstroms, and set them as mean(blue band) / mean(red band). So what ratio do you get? 1.00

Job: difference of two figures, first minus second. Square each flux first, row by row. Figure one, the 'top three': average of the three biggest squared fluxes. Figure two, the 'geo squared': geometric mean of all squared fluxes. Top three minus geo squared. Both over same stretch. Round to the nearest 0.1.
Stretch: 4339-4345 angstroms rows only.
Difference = 2.2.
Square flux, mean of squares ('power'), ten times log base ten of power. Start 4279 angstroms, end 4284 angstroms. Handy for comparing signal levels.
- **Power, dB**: 15.5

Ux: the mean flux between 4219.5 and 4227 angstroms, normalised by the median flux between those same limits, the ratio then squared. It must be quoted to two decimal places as 1.00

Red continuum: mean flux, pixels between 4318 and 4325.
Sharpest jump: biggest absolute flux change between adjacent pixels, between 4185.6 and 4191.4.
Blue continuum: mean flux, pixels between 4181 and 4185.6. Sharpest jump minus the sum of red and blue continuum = -12.6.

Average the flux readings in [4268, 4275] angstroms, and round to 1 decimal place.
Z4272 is 6.2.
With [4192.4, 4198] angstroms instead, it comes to 6.9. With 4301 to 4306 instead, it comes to 6.3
